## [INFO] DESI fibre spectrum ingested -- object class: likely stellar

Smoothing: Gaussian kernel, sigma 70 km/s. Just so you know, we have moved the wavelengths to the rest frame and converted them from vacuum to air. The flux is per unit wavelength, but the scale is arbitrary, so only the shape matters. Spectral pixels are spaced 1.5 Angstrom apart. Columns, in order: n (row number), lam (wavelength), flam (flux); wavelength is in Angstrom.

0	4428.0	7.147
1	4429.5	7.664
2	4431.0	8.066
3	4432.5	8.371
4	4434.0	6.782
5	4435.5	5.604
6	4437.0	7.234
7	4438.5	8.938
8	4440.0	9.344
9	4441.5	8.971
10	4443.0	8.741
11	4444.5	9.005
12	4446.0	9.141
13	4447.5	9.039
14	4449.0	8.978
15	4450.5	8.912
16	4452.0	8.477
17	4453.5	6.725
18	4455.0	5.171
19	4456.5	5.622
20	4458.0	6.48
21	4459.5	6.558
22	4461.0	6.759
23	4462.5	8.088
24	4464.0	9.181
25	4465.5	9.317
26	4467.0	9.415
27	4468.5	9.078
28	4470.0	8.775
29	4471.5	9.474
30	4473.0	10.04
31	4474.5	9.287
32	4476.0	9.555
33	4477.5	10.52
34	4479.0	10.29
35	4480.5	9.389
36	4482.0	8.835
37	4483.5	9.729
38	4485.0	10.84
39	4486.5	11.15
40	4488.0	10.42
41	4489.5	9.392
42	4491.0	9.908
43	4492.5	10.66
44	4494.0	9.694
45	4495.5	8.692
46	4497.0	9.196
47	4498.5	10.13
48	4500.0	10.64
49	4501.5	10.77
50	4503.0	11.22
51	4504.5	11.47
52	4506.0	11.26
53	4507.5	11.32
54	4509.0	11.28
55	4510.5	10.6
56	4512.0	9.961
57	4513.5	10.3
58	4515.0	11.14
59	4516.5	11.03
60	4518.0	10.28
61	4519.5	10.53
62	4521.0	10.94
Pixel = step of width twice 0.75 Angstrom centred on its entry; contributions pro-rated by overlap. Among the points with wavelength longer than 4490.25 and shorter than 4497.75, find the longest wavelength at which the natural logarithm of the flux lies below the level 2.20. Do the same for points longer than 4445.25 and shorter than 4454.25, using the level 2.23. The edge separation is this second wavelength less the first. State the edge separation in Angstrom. -42.0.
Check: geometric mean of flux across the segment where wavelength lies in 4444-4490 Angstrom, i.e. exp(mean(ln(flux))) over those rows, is 8.7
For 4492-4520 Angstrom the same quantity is 10.5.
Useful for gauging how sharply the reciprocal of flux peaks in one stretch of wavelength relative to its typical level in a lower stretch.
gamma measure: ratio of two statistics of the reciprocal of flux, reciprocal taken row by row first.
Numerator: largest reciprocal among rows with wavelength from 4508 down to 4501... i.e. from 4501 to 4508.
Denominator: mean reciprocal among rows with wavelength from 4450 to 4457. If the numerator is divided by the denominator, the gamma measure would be 0.62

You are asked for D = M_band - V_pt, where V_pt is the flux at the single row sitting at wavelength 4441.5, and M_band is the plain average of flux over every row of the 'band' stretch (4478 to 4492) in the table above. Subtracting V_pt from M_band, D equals 1.0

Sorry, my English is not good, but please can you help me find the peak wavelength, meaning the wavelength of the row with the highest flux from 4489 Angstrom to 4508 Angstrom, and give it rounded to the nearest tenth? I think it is 4504.5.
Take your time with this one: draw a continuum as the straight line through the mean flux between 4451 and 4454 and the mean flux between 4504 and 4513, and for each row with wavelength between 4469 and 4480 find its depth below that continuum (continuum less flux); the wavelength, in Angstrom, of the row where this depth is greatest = 4470.0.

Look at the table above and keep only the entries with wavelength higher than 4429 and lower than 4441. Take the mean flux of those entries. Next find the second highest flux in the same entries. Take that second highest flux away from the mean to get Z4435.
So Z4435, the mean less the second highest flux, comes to -1.2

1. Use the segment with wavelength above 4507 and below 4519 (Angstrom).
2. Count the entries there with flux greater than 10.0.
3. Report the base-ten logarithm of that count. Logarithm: 0.85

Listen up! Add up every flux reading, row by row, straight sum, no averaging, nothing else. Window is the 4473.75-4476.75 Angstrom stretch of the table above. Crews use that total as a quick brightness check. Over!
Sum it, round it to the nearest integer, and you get 19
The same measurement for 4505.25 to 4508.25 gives 23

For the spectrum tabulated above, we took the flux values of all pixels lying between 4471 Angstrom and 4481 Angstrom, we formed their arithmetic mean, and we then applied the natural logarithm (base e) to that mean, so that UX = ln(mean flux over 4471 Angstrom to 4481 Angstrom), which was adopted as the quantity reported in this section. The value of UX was 2.28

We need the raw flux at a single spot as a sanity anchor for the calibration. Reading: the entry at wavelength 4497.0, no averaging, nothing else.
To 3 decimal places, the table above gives 9.196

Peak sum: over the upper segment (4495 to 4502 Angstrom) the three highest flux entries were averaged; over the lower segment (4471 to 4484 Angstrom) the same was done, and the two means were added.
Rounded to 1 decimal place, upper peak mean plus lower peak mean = 20.8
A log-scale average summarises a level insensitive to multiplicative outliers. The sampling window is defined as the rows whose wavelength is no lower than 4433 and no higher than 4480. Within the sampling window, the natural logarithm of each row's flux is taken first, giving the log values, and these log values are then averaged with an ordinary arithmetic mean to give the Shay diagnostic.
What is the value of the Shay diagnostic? 2.11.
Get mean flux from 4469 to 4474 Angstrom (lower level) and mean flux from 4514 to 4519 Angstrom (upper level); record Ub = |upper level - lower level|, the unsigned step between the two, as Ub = 1.4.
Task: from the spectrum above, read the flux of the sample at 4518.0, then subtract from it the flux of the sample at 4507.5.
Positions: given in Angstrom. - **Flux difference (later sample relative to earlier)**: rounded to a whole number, -1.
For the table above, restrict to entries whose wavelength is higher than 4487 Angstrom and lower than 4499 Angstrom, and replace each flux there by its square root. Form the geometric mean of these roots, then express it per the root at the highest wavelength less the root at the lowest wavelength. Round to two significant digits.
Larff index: -69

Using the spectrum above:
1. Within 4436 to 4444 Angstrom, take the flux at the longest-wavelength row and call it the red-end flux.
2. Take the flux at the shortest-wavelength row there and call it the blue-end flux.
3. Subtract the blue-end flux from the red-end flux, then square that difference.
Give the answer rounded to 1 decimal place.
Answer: 2.3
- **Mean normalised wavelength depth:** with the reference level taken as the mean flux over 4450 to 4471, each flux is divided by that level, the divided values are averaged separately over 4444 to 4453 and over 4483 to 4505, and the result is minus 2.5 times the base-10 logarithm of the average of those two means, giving -0.23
